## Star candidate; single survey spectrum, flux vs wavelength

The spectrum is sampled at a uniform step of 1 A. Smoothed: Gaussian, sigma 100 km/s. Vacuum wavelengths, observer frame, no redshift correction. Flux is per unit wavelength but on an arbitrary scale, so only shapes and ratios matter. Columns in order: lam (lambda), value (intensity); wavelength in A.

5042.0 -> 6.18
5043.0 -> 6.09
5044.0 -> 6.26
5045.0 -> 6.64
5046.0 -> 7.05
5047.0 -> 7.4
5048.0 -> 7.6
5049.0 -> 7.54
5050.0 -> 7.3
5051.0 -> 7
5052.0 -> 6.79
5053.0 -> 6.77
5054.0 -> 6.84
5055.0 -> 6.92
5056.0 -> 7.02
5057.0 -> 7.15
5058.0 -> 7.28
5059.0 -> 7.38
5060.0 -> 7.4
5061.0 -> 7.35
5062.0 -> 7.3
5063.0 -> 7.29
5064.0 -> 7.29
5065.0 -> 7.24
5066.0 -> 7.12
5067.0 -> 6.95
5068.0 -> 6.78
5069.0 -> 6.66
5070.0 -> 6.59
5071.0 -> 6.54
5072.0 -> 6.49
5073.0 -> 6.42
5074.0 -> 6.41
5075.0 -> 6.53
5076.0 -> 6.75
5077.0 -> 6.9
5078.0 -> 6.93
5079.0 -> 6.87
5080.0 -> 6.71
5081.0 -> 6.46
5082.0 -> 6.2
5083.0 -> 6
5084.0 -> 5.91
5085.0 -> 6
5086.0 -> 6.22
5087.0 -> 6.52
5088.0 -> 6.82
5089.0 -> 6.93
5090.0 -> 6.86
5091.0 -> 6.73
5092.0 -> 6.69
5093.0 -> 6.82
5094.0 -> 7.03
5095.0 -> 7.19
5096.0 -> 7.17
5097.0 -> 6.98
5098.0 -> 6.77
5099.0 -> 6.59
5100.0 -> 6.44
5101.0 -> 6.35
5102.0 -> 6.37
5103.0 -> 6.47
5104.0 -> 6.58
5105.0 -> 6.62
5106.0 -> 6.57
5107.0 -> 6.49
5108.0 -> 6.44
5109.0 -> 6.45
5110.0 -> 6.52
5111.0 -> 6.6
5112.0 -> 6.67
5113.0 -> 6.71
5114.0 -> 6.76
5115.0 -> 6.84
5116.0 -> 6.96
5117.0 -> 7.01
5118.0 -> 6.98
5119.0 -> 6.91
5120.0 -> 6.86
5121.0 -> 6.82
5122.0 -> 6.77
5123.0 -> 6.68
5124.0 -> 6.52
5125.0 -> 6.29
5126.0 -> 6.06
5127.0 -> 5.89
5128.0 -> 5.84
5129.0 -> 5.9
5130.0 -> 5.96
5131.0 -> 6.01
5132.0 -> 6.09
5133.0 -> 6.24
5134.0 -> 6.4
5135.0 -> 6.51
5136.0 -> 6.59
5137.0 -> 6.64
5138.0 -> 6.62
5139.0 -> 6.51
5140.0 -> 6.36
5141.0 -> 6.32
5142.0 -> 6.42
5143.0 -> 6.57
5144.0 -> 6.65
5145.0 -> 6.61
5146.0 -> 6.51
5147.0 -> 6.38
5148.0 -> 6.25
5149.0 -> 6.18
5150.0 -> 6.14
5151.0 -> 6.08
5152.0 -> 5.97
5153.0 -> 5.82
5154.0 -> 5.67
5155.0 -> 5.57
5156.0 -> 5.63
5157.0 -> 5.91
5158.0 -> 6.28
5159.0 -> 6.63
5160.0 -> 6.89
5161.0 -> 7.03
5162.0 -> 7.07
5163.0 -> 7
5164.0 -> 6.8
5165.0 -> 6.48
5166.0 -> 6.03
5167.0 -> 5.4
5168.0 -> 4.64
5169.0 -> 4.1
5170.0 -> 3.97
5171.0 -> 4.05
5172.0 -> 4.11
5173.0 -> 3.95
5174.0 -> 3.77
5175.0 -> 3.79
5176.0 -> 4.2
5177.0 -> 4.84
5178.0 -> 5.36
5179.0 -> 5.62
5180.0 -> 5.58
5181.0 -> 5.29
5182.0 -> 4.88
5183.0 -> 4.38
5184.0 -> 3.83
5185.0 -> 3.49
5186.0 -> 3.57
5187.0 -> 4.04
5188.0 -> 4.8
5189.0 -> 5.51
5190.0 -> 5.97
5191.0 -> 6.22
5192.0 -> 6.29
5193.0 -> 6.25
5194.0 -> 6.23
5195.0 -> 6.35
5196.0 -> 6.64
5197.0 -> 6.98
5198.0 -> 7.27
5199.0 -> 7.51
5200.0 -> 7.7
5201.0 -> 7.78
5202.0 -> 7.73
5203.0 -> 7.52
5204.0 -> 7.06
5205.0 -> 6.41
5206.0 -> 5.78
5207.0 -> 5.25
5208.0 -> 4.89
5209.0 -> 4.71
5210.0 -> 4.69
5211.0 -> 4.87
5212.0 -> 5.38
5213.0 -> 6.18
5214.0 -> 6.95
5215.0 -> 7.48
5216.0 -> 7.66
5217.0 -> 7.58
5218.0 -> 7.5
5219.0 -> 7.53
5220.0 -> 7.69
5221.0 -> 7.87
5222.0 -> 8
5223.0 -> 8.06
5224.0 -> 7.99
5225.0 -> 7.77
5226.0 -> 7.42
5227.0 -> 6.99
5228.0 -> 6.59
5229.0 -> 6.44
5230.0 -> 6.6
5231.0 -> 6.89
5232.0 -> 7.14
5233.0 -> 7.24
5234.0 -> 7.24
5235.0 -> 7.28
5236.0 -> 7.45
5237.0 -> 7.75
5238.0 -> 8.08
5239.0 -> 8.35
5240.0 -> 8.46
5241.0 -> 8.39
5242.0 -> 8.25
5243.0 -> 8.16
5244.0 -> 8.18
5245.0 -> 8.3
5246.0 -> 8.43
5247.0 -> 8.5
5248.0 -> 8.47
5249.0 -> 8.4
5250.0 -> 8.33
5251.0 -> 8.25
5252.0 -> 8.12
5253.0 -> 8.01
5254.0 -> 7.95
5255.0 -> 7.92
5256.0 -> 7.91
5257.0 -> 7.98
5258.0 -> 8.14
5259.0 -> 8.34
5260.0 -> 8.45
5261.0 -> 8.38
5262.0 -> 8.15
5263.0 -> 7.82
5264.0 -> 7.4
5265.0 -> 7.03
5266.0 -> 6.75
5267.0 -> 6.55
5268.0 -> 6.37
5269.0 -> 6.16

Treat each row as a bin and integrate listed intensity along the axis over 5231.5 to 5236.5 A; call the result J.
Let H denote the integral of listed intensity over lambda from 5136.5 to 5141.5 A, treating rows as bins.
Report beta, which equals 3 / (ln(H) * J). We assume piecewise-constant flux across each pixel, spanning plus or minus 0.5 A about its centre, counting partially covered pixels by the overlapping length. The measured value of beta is 0.0237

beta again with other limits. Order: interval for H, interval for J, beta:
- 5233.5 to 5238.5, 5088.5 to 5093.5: 0.0243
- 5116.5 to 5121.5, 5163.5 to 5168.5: 0.0288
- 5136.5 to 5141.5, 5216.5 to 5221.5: 0.0226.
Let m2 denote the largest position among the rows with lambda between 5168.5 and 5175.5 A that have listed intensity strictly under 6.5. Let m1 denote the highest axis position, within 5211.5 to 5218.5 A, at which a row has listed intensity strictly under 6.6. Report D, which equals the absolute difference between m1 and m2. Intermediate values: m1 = 5213.0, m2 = 5175.0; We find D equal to 38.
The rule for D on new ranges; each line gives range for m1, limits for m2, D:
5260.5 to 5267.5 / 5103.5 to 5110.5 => 158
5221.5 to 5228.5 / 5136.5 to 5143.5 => 86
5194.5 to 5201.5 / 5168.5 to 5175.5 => 20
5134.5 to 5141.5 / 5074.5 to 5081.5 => 60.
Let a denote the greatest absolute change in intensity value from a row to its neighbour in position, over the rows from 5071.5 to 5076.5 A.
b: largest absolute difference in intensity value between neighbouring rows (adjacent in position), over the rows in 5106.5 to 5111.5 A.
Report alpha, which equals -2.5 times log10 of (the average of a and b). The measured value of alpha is 2.1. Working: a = 0.22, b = 0.08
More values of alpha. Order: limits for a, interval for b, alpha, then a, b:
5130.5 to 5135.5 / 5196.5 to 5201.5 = 1.6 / 0.16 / 0.29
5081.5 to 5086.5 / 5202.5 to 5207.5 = 0.9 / 0.22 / 0.65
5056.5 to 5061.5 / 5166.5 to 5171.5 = 0.9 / 0.13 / 0.76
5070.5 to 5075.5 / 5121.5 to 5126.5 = 1.9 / 0.12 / 0.23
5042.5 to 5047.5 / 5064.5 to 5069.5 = 1.3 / 0.41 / 0.17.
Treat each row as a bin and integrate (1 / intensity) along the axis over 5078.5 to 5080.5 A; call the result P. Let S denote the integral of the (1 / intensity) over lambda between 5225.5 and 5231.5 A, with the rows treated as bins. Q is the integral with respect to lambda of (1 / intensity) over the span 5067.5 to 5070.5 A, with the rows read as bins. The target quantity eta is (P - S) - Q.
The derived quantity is -1.0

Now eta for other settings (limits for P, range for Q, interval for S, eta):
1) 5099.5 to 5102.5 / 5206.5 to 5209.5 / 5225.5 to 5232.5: -1.2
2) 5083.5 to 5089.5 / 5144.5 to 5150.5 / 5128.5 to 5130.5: -0.3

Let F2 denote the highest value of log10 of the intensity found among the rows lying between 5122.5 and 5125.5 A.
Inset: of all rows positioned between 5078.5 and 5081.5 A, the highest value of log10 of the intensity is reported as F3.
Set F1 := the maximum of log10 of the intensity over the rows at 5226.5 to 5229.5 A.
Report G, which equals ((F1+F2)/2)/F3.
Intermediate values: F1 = 0.844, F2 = 0.825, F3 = 0.837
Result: 1.00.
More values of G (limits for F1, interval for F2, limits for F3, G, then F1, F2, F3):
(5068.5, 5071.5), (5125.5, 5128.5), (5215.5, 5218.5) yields 0.91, 0.823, 0.782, 0.884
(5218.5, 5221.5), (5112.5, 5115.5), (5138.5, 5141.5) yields 1.06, 0.896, 0.835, 0.814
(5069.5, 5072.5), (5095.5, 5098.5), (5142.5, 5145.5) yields 1.02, 0.819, 0.856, 0.823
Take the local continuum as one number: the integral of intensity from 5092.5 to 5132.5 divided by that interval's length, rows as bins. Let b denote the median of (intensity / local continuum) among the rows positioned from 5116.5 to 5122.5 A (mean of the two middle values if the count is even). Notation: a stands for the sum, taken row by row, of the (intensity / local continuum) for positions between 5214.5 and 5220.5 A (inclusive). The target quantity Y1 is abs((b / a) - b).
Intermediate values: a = 6.91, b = 1.05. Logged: 0.896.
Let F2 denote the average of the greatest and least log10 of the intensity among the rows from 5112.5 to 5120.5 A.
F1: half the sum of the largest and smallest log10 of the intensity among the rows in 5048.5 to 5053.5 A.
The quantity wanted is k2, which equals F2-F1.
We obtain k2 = -0.02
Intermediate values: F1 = 0.85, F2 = 0.836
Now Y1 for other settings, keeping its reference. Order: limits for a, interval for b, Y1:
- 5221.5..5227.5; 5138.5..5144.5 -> 0.844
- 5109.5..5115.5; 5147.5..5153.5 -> 0.777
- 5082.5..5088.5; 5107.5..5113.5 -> 0.823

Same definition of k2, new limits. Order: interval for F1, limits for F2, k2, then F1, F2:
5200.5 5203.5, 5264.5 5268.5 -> -0.06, 0.88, 0.826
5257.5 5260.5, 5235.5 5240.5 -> -0.02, 0.92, 0.900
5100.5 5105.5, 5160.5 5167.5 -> -0.02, 0.81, 0.791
